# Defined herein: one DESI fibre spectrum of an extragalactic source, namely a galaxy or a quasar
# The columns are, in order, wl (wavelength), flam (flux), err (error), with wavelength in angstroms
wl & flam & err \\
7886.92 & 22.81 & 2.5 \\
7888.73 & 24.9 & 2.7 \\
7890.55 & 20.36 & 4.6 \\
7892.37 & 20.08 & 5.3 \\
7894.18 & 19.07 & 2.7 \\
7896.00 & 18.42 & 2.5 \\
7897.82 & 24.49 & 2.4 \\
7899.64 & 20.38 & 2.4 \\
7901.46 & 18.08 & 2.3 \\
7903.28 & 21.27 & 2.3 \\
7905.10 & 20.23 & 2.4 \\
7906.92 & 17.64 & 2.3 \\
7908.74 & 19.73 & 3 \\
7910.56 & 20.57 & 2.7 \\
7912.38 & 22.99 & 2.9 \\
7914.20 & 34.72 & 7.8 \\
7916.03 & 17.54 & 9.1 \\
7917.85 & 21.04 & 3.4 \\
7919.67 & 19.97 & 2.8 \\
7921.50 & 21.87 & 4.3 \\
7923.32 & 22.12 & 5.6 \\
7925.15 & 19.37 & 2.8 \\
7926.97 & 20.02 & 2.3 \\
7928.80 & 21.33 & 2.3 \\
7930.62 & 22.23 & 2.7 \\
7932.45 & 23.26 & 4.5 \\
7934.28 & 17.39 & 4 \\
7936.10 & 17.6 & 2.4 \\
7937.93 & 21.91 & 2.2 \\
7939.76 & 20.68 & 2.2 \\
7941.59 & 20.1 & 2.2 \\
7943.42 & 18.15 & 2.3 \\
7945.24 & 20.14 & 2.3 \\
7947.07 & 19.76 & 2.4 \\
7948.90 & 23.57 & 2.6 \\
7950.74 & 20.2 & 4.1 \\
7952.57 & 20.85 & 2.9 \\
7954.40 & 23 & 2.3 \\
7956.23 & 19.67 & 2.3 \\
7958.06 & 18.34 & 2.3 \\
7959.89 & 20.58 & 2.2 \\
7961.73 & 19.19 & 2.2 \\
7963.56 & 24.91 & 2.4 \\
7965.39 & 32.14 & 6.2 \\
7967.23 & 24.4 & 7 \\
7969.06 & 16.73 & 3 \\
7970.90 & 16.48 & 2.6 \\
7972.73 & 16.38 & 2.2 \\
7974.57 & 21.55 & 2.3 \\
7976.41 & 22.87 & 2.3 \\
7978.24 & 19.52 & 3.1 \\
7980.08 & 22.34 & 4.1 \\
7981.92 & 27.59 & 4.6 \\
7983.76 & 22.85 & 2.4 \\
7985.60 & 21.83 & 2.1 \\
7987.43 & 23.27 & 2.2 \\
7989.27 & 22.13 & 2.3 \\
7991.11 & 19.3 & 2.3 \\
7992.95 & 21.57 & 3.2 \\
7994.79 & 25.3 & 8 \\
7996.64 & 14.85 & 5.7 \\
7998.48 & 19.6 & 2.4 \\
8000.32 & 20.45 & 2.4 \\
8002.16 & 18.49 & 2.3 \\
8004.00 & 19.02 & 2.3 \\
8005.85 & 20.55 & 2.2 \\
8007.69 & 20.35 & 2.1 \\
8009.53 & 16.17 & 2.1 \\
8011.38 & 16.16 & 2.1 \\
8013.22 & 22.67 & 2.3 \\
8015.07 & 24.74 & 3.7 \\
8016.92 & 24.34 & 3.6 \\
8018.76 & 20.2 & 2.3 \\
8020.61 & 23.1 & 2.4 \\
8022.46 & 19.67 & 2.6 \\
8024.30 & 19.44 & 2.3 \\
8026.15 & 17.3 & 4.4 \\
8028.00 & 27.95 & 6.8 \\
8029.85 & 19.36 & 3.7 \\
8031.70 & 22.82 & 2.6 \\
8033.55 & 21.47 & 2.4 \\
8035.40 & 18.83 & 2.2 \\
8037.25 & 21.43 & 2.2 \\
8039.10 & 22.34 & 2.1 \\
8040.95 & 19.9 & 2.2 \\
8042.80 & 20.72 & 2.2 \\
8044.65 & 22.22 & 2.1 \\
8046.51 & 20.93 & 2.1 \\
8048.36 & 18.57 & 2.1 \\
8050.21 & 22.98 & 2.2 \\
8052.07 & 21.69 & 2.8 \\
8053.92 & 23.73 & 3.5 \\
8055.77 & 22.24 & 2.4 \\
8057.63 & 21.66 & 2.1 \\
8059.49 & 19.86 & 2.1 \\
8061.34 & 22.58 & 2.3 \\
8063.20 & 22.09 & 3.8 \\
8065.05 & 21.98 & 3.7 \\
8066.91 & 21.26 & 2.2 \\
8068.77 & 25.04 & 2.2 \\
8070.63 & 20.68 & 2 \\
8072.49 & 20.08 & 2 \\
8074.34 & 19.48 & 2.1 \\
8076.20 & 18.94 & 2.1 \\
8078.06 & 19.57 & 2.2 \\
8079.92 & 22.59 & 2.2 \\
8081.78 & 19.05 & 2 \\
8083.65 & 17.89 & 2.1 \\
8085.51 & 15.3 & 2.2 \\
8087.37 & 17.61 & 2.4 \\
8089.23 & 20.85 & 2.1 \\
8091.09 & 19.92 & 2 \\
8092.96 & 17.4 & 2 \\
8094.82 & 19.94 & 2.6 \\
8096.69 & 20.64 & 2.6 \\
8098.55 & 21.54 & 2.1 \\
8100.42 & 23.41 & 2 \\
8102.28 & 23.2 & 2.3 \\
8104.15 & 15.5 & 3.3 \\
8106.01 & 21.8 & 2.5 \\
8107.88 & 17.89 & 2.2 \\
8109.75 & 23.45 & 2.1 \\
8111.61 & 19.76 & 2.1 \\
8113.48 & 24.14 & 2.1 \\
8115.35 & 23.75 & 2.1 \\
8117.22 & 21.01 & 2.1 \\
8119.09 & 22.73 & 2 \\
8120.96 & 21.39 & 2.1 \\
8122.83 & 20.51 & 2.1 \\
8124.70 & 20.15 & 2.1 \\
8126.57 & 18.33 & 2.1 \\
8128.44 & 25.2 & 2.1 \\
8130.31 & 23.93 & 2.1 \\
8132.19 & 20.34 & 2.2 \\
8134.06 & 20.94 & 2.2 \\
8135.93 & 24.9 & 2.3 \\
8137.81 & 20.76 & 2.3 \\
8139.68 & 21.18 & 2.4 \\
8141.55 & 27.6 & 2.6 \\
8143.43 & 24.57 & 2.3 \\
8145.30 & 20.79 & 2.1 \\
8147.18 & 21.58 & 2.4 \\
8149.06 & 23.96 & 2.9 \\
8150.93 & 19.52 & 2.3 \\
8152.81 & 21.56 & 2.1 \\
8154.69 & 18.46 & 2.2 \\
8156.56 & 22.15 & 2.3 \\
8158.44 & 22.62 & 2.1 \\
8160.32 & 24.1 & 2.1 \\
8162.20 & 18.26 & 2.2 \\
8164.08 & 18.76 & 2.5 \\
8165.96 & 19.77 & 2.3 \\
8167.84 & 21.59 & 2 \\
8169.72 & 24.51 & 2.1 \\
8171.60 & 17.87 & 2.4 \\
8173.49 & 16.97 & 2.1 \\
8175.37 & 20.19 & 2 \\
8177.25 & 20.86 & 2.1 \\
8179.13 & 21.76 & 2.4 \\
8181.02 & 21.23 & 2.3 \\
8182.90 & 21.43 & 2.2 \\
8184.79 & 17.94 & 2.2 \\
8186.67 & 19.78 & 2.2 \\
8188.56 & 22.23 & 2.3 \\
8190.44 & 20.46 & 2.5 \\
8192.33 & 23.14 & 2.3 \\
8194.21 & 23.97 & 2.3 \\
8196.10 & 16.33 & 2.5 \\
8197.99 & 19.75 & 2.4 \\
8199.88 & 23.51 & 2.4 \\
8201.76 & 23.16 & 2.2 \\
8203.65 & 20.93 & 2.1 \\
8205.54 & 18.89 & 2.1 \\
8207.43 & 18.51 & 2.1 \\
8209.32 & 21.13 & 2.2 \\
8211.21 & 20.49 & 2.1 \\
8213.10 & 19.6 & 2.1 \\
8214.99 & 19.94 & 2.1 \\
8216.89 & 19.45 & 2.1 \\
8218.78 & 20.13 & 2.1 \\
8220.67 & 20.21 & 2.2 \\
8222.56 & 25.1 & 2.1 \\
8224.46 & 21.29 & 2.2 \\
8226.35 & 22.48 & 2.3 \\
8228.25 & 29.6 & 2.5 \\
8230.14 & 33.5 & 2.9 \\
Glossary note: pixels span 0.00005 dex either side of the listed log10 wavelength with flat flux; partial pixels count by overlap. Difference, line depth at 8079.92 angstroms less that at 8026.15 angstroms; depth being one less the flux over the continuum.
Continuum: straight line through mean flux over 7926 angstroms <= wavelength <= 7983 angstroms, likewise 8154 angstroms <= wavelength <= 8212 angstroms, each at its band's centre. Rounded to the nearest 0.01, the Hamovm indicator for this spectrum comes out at -0.26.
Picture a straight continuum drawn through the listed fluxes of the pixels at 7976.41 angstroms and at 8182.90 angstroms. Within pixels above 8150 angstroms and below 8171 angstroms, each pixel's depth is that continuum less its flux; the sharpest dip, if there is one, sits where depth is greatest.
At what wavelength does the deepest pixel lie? 8162.20 angstroms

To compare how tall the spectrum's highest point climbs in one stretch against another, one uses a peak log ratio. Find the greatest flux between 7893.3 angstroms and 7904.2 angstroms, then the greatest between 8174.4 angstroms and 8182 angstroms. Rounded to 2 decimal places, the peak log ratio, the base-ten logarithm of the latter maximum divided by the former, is -0.05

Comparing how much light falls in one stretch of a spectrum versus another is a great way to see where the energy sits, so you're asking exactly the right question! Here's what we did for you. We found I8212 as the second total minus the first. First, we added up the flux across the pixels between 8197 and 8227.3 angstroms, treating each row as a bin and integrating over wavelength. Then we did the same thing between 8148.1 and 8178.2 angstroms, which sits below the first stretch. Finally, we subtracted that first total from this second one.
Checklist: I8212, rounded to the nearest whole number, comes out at -10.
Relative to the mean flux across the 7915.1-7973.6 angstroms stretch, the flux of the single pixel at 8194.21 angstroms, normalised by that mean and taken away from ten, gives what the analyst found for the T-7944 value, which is 8.84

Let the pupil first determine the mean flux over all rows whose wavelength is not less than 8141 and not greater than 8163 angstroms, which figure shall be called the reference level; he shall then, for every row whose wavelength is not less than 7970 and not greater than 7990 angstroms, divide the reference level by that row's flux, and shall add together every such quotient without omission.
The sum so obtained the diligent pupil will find 11.5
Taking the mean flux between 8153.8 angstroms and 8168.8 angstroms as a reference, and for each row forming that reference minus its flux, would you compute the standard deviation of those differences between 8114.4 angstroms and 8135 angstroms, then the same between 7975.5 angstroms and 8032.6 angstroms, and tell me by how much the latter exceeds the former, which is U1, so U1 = 1.1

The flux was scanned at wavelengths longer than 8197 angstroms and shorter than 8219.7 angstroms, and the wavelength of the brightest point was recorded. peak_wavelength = 8199.88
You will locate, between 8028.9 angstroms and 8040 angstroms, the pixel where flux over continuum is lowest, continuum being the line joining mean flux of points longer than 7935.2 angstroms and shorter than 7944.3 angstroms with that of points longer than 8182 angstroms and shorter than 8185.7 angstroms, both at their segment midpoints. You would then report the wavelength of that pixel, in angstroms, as 8035.40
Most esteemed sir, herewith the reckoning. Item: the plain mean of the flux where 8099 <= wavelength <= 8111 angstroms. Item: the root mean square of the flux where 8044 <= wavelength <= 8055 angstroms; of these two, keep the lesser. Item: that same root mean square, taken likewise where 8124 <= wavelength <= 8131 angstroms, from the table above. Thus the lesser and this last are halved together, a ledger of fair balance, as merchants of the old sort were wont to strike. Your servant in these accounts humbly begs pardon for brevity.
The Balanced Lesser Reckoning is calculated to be 21.5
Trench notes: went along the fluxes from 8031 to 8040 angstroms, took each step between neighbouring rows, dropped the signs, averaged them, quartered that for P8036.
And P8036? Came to 0.47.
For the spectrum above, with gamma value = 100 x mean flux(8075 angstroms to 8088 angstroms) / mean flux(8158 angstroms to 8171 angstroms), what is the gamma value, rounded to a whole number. 88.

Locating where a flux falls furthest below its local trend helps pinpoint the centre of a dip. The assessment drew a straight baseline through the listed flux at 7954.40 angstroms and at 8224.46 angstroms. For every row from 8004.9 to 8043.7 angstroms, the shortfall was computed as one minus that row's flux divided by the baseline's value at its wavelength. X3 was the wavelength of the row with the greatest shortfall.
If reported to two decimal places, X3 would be 8011.38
